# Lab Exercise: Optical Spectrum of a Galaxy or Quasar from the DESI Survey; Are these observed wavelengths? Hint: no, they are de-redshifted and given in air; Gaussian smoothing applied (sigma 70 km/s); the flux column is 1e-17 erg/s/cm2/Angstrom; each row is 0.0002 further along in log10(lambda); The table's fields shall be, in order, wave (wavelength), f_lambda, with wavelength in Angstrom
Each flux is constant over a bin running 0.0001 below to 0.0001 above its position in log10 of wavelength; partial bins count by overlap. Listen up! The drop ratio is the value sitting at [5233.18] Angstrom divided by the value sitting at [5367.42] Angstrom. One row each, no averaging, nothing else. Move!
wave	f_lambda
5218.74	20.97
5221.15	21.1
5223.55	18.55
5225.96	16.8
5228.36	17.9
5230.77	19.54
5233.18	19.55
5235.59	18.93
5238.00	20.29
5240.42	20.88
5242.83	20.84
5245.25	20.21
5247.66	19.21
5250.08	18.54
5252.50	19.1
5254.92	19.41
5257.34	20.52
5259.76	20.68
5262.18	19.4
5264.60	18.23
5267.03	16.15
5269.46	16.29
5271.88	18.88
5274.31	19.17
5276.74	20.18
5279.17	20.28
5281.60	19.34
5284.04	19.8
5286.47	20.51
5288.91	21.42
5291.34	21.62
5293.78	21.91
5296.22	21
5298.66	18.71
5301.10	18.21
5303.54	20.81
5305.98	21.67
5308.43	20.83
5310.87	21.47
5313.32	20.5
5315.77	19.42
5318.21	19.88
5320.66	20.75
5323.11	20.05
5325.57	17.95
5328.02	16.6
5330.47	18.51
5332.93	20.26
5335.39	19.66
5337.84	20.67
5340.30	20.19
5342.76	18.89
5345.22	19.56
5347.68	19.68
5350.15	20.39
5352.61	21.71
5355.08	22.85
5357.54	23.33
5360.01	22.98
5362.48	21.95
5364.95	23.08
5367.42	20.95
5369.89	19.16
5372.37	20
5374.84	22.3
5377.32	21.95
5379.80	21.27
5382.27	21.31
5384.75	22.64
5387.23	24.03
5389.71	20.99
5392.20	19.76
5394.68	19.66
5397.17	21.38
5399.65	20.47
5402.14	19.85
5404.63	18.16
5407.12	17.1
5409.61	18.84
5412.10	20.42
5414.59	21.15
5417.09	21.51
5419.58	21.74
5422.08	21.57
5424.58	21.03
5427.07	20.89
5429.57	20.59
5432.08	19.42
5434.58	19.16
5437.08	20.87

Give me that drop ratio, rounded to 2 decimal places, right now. 0.93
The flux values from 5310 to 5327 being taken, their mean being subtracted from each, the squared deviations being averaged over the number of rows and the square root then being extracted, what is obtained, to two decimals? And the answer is 1.04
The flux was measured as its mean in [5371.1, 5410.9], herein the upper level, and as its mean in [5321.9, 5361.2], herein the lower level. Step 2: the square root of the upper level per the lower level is 1.01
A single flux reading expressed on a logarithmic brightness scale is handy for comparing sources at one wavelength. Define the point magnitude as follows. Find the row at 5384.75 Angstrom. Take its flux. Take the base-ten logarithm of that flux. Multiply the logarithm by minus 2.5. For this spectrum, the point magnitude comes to -3.39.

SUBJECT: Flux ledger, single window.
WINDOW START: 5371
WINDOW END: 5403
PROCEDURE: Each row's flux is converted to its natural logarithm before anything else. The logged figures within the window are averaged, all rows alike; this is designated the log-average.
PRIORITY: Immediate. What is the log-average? 3.05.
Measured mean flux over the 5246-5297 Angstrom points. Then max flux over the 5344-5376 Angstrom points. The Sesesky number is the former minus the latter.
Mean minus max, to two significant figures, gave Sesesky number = -3.7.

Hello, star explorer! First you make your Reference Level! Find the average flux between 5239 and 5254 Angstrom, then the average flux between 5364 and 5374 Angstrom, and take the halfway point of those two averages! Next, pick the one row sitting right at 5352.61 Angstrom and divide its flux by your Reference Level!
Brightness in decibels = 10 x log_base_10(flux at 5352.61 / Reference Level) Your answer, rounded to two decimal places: 0.29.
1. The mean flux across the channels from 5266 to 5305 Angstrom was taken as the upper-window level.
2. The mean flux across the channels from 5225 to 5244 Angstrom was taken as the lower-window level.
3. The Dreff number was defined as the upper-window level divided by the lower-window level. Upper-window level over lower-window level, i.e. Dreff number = 1.02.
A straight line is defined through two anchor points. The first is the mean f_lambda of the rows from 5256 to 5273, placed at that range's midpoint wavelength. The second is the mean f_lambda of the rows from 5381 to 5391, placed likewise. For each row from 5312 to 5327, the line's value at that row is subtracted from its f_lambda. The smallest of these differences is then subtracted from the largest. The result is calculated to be 2.9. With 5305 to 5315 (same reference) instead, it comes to 1.4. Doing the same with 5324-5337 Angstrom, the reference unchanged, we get 3.5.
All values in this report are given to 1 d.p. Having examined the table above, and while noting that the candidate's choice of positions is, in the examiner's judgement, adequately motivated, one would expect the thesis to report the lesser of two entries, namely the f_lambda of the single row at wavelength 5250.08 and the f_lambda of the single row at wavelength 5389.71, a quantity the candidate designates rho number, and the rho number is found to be 18.5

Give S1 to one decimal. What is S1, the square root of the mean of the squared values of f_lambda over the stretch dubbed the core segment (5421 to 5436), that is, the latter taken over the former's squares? 20.5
